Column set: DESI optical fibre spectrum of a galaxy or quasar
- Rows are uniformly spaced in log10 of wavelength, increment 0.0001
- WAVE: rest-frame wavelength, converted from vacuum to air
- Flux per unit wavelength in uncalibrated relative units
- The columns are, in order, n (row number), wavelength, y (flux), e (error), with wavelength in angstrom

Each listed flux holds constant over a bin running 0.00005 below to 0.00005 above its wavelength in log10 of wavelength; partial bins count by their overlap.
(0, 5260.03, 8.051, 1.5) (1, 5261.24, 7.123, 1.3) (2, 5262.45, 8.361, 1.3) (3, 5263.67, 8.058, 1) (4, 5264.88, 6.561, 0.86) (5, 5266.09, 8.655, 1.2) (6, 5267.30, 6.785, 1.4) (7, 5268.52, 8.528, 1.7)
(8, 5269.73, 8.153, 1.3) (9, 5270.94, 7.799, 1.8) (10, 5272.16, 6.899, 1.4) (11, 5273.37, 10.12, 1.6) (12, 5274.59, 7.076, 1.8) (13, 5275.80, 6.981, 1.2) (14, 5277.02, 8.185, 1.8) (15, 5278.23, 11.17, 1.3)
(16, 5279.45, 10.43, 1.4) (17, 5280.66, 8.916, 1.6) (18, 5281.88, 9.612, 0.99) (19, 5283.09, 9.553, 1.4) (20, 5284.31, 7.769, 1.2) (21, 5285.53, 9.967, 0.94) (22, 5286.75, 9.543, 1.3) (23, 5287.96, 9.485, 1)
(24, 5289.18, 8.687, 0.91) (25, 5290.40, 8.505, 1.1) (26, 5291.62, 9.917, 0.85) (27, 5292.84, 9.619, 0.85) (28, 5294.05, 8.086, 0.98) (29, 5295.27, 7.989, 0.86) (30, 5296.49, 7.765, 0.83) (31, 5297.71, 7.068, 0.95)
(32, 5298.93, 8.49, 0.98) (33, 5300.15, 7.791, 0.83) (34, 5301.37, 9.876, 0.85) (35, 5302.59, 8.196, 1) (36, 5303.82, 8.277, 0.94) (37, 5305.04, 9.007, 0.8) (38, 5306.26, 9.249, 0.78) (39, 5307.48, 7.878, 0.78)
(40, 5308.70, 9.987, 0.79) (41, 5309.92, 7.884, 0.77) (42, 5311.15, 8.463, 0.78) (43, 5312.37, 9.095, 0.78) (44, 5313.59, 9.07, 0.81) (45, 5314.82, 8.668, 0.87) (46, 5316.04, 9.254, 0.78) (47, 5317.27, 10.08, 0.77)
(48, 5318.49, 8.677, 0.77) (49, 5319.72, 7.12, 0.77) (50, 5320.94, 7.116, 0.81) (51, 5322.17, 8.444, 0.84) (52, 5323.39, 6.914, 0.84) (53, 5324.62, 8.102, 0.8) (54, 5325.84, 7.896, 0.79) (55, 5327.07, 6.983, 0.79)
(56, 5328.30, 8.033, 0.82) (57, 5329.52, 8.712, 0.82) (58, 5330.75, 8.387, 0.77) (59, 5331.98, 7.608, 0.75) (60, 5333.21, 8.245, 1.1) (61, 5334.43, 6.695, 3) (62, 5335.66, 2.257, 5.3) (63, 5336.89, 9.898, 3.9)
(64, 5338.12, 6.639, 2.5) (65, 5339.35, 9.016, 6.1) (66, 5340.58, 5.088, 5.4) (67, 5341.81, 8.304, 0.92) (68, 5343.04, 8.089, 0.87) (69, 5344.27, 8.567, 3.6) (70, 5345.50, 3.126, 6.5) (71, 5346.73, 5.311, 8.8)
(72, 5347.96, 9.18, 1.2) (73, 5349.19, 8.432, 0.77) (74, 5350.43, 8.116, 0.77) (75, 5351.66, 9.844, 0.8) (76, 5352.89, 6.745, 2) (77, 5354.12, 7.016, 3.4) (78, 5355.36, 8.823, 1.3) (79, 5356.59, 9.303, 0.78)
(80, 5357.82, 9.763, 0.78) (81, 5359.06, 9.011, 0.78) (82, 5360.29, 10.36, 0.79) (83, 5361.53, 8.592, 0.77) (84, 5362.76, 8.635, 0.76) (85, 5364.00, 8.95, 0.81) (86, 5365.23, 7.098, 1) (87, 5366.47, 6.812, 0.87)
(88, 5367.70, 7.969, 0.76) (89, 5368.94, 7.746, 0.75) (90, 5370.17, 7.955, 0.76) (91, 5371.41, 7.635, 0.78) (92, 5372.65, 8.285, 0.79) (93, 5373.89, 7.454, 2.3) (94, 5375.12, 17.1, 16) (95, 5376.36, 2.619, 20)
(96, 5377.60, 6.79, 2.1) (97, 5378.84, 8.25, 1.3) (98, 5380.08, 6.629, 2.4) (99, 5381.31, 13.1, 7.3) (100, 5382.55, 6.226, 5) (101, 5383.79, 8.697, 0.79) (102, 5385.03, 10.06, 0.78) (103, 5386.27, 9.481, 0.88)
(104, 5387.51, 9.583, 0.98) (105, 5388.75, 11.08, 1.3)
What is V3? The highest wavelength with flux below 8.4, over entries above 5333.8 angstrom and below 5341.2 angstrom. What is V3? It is 5340.58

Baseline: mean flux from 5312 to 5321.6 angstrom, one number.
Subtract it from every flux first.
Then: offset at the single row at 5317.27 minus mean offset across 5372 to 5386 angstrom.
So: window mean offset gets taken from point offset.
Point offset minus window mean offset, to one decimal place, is 1.4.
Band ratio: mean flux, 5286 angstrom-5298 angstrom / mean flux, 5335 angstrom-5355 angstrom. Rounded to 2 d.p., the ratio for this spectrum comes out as 1.20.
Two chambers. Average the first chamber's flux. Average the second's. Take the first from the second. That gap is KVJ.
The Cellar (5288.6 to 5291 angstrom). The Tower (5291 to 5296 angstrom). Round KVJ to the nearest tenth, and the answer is 0.3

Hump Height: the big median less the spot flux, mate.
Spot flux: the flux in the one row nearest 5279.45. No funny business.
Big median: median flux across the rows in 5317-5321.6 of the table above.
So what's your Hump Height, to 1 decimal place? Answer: -2.5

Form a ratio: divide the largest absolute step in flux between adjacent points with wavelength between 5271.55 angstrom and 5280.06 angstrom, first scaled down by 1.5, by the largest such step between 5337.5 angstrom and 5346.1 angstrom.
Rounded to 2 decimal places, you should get 0.39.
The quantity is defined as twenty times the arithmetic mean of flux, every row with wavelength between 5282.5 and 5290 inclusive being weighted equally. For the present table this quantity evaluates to 183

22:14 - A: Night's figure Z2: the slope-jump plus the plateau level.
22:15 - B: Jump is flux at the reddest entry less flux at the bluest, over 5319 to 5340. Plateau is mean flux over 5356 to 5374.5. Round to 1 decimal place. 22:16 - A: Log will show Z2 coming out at 10.3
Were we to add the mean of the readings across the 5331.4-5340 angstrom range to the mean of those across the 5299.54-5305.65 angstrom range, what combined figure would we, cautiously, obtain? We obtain 15.8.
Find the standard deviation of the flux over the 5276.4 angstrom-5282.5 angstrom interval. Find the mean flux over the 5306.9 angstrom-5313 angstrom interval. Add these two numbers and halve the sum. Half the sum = 4.9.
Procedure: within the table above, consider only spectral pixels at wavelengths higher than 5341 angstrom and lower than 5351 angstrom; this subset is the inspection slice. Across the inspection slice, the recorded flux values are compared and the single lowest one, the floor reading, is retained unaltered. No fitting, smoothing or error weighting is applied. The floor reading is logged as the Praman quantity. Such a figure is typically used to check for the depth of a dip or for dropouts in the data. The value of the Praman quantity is 3.126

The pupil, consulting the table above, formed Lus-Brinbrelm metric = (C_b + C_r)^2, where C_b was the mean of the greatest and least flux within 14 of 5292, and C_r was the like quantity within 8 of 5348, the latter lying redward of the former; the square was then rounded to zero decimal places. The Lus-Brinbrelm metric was 243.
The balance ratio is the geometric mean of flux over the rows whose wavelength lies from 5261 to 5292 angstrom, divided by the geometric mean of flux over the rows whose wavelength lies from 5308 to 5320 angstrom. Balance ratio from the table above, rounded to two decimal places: 0.97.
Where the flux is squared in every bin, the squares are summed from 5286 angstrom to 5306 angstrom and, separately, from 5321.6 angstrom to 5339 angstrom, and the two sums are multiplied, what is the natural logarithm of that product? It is 13.8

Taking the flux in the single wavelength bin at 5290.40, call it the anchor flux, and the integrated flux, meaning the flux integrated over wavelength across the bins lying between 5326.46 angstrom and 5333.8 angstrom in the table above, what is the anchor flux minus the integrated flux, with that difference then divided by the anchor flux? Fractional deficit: -5.9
